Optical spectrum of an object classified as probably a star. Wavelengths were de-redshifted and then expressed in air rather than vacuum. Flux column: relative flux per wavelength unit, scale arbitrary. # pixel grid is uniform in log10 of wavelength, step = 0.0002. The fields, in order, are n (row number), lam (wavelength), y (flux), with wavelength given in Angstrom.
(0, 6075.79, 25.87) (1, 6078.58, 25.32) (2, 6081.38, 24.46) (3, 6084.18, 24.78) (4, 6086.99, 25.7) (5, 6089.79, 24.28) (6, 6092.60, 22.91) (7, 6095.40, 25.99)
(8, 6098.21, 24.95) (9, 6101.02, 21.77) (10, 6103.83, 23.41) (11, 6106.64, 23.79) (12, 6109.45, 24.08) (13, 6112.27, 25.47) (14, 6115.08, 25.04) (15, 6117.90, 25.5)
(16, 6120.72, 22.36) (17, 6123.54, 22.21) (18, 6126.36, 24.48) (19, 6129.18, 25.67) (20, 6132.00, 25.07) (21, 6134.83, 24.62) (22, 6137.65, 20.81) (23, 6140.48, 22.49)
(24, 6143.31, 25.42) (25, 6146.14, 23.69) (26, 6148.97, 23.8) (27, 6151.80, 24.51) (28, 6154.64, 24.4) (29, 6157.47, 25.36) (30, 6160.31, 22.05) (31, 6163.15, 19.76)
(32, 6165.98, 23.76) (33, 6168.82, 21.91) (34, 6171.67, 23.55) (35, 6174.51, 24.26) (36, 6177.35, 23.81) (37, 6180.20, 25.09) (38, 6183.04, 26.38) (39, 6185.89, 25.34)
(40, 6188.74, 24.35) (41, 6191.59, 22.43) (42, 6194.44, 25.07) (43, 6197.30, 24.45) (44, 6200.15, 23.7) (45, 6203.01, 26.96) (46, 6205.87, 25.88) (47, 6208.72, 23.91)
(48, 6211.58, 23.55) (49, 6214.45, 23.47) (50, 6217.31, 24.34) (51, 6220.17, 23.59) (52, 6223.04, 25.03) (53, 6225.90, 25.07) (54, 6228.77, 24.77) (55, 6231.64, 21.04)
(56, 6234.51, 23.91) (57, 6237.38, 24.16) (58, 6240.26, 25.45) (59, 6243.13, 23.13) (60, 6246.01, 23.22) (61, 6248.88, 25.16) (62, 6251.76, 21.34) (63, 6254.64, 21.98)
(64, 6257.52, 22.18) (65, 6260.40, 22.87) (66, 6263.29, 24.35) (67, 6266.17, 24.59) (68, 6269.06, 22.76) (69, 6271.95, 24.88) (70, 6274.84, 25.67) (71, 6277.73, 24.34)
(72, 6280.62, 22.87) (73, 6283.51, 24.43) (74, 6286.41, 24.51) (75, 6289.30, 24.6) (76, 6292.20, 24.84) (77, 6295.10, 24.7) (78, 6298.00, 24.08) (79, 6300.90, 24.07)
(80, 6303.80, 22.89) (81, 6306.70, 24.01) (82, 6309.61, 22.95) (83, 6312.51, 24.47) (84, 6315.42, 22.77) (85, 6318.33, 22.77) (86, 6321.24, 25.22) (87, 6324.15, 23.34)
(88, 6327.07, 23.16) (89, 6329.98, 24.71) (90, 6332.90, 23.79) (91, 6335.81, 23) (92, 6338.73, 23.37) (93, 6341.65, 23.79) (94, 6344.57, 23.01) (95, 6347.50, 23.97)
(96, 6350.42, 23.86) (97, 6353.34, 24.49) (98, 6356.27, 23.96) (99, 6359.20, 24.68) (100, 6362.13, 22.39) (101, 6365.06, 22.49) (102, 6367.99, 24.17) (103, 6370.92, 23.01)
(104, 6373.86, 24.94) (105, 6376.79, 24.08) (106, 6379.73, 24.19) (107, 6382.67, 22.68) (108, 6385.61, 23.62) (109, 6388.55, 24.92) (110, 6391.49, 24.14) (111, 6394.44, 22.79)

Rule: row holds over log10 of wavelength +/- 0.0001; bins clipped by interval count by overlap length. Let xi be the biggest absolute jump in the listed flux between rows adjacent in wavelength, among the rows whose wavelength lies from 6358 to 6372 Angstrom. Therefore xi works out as 2.3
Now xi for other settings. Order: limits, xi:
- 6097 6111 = 3.2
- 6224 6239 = 3.7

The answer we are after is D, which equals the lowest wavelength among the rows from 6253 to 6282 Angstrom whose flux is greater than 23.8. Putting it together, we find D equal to 6263.29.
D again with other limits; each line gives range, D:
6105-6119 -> 6109.45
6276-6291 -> 6277.73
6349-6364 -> 6350.42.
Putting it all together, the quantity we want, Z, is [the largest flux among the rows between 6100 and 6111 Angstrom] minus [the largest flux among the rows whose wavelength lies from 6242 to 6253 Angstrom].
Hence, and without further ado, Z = -1.1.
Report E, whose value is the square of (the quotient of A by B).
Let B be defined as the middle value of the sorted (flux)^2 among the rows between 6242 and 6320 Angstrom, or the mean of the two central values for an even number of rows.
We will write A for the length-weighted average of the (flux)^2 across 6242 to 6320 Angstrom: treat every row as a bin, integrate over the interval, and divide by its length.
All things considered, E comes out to 0.95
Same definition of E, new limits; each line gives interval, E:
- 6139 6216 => 1.03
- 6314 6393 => 0.99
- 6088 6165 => 0.94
